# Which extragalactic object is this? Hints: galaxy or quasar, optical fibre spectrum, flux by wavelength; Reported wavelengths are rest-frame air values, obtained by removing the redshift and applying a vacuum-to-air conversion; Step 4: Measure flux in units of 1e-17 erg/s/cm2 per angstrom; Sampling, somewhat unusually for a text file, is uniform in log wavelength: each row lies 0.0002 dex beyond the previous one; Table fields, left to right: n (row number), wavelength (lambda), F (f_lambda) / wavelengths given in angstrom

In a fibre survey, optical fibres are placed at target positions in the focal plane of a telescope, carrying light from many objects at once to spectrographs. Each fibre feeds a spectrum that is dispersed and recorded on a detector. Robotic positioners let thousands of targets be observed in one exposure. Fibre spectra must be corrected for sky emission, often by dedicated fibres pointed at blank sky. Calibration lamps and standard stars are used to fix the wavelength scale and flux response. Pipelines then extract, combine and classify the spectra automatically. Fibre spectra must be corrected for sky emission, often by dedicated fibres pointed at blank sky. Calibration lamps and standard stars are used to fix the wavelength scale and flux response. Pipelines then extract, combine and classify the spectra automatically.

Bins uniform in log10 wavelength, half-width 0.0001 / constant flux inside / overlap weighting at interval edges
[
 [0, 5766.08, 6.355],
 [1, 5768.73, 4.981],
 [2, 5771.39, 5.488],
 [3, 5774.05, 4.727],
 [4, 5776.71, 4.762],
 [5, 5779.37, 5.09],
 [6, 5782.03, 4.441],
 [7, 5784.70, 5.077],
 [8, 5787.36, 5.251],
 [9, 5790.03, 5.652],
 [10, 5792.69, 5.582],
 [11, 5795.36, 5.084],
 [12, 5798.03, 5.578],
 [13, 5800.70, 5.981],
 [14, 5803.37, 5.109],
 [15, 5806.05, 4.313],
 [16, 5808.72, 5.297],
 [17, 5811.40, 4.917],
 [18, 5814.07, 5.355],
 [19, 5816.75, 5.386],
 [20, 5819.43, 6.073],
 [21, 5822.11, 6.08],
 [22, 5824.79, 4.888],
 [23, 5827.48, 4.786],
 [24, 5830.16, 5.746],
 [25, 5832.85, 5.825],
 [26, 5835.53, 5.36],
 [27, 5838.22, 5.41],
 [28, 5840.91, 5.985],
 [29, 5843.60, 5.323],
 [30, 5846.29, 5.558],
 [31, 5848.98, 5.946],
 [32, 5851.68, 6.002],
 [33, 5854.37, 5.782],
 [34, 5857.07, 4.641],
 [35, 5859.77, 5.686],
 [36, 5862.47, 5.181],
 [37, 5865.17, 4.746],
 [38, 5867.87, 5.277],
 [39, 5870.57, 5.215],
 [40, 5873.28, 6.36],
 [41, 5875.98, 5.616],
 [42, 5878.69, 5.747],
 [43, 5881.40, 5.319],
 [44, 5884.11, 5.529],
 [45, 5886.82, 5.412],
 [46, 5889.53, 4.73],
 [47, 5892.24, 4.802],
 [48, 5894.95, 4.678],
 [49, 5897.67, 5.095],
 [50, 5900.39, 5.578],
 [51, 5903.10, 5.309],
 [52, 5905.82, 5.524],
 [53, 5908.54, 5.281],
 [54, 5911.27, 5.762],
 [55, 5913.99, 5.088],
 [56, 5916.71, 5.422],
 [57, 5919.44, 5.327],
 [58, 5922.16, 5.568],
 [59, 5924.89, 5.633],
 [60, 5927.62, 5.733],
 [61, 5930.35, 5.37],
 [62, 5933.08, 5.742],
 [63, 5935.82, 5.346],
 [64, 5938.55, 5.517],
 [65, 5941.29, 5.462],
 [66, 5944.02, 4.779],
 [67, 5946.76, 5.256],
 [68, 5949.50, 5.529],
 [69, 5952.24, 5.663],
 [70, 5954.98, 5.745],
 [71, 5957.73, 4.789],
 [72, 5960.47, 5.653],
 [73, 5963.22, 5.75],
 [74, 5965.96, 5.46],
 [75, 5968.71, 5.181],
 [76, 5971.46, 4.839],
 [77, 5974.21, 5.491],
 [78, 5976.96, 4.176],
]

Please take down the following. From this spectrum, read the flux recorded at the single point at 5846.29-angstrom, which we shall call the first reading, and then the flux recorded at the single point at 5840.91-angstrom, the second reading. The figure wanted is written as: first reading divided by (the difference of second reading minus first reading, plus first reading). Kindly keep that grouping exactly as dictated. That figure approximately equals 0.93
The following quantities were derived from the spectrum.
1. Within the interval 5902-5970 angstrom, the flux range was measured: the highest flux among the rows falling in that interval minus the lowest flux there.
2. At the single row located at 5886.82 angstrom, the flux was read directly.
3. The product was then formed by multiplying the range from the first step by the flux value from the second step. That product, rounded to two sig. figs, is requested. 5.3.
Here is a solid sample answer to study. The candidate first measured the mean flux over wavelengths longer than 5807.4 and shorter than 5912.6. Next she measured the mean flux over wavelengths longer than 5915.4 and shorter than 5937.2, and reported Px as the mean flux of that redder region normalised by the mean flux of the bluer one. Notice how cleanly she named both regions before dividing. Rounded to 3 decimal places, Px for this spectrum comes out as 1.019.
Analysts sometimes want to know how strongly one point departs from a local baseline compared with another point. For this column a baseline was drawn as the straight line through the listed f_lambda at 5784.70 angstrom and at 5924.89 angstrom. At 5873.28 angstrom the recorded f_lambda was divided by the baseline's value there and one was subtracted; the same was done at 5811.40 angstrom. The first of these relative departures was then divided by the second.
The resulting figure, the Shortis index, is -3.3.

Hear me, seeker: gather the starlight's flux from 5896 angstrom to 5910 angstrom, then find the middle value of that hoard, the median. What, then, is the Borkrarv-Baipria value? 5.31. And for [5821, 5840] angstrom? 5.41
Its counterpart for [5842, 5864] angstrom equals 5.62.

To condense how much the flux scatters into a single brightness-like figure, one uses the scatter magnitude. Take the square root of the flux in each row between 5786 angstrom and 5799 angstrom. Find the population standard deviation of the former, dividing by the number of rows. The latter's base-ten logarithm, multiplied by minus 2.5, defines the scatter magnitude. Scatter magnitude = 3.3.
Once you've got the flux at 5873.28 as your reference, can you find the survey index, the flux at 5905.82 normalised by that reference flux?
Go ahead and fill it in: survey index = 0.87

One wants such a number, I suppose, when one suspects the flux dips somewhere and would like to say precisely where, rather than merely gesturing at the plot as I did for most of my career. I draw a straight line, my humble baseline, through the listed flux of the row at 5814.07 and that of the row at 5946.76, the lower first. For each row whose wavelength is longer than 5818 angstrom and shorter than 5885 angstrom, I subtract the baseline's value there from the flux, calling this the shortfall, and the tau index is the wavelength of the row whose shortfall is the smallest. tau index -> 5857.07 angstrom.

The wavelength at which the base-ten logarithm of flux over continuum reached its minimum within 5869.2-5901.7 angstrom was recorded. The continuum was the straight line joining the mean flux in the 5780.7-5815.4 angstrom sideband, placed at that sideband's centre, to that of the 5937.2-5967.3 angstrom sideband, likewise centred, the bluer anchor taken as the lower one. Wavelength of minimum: 5894.95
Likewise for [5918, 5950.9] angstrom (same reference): 5944.02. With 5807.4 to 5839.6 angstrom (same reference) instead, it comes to 5827.48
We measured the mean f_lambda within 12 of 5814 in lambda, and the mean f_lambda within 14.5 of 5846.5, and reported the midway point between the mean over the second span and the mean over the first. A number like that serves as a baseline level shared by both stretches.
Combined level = 5.43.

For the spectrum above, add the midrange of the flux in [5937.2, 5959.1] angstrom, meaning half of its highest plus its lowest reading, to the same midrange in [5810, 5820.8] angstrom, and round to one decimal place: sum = 10.8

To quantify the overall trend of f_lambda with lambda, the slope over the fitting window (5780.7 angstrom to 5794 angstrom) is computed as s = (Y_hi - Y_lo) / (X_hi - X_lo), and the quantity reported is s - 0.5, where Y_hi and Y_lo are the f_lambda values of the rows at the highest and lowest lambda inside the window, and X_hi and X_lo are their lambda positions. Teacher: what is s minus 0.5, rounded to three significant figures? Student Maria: -0.393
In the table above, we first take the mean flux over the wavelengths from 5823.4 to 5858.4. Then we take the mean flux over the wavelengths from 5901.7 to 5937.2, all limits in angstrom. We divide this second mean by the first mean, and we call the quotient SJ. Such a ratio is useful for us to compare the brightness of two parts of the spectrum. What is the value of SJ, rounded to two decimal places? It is 1.00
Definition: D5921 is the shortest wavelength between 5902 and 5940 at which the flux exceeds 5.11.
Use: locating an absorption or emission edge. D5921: 5903.10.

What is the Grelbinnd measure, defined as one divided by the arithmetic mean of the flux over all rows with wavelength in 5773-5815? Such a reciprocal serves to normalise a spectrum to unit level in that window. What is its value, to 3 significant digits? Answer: 0.195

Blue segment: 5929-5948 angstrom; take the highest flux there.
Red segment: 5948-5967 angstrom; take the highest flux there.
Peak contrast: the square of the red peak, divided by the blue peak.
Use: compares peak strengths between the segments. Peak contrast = 5.8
